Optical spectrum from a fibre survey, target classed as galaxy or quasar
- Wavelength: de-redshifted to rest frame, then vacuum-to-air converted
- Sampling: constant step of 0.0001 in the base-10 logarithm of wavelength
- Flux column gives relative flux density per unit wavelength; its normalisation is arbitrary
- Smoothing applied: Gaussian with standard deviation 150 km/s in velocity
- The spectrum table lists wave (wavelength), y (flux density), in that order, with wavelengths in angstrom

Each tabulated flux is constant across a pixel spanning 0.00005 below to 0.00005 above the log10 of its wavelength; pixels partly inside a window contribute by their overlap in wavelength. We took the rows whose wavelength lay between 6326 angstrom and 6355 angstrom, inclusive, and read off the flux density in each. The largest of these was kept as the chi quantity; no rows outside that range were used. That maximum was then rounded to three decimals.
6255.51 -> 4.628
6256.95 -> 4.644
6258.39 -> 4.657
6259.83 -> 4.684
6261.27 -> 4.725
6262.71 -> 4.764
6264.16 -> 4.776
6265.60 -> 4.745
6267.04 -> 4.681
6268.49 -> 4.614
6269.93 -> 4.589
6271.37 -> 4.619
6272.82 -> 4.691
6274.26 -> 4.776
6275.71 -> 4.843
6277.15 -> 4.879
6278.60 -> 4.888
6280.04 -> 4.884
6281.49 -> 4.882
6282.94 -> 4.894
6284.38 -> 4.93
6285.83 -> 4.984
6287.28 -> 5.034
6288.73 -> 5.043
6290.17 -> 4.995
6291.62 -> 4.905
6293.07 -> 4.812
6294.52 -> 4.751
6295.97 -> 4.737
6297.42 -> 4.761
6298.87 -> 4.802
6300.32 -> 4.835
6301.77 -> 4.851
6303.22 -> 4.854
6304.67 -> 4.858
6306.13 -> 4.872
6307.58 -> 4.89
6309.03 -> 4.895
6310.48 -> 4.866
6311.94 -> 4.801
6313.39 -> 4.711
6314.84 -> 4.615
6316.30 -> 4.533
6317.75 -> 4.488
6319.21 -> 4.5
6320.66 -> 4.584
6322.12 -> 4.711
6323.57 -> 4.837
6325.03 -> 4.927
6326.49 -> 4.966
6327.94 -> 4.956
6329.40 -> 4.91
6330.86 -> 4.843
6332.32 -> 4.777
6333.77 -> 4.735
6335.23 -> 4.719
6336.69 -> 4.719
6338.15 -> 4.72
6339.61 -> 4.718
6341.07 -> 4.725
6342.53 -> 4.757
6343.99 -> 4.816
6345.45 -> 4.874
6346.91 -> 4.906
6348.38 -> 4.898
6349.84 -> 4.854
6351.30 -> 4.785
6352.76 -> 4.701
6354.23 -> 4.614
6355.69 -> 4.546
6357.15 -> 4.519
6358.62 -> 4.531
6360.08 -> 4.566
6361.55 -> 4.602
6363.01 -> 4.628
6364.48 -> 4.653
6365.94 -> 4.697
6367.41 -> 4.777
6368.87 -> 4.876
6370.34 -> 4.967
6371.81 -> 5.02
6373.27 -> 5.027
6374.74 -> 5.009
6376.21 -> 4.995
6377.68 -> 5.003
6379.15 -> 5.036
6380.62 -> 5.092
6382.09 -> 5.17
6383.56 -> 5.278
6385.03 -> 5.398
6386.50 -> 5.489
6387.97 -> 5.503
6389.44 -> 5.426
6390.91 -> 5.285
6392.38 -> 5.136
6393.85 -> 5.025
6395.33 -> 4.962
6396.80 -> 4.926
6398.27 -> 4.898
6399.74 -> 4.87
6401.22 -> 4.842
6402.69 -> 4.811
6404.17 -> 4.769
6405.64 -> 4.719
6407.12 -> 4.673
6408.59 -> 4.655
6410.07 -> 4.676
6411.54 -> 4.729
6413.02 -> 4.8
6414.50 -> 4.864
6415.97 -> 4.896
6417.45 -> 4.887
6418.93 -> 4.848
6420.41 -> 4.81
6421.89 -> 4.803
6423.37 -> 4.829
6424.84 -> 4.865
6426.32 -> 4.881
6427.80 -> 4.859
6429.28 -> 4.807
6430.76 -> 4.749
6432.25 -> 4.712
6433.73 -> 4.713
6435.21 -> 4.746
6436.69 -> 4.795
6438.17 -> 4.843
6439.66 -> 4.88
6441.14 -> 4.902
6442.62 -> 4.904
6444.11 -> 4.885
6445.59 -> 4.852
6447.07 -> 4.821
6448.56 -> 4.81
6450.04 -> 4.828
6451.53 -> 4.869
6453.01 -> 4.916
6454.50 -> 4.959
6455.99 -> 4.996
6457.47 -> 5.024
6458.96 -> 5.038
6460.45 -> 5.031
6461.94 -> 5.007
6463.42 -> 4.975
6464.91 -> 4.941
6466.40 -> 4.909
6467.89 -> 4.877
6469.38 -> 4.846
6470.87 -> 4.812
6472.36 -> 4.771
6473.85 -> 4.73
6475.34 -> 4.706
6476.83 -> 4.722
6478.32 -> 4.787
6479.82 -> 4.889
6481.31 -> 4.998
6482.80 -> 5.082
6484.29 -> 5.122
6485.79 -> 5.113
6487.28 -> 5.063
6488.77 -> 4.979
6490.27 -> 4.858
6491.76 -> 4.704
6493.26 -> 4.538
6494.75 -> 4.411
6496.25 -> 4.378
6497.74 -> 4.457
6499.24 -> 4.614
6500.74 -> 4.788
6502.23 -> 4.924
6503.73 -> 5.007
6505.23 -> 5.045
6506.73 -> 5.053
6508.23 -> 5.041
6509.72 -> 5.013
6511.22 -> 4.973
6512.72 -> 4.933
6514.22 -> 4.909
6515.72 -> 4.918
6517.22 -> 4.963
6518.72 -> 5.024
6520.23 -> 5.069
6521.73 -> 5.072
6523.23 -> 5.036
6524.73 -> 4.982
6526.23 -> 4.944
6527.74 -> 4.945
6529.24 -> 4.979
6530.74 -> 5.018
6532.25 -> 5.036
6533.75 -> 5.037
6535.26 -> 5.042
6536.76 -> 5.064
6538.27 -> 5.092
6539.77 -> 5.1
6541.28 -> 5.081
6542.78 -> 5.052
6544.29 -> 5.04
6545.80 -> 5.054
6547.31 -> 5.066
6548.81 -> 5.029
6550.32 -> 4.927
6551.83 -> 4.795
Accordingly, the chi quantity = 4.966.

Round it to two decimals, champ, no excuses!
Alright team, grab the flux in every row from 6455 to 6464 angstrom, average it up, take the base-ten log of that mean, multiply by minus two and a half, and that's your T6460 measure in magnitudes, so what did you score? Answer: -1.75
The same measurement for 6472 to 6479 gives -1.69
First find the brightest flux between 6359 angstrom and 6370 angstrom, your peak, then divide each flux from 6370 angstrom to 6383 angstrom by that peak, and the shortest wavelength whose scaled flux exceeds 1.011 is 6370.34 angstrom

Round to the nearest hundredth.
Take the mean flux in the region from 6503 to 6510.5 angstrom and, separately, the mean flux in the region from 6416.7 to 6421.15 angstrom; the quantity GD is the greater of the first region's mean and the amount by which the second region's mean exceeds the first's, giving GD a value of 5.03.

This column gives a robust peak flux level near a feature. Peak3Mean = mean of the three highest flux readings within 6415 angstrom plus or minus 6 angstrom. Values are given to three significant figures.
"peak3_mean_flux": 4.88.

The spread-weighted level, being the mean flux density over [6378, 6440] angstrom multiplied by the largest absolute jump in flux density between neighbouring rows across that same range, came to 0.73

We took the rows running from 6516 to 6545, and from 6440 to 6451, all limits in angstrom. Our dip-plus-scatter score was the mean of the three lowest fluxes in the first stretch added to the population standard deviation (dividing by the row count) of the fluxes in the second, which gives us 4.99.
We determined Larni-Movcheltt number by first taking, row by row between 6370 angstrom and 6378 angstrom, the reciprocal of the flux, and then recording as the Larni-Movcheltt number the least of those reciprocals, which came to 0.199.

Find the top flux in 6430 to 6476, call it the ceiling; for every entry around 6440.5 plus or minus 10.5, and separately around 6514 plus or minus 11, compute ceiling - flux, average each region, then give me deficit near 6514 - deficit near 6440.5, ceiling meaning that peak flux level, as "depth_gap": -0.19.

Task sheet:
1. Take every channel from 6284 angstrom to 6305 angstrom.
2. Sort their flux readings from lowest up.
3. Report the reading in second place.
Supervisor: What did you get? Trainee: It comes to 4.751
